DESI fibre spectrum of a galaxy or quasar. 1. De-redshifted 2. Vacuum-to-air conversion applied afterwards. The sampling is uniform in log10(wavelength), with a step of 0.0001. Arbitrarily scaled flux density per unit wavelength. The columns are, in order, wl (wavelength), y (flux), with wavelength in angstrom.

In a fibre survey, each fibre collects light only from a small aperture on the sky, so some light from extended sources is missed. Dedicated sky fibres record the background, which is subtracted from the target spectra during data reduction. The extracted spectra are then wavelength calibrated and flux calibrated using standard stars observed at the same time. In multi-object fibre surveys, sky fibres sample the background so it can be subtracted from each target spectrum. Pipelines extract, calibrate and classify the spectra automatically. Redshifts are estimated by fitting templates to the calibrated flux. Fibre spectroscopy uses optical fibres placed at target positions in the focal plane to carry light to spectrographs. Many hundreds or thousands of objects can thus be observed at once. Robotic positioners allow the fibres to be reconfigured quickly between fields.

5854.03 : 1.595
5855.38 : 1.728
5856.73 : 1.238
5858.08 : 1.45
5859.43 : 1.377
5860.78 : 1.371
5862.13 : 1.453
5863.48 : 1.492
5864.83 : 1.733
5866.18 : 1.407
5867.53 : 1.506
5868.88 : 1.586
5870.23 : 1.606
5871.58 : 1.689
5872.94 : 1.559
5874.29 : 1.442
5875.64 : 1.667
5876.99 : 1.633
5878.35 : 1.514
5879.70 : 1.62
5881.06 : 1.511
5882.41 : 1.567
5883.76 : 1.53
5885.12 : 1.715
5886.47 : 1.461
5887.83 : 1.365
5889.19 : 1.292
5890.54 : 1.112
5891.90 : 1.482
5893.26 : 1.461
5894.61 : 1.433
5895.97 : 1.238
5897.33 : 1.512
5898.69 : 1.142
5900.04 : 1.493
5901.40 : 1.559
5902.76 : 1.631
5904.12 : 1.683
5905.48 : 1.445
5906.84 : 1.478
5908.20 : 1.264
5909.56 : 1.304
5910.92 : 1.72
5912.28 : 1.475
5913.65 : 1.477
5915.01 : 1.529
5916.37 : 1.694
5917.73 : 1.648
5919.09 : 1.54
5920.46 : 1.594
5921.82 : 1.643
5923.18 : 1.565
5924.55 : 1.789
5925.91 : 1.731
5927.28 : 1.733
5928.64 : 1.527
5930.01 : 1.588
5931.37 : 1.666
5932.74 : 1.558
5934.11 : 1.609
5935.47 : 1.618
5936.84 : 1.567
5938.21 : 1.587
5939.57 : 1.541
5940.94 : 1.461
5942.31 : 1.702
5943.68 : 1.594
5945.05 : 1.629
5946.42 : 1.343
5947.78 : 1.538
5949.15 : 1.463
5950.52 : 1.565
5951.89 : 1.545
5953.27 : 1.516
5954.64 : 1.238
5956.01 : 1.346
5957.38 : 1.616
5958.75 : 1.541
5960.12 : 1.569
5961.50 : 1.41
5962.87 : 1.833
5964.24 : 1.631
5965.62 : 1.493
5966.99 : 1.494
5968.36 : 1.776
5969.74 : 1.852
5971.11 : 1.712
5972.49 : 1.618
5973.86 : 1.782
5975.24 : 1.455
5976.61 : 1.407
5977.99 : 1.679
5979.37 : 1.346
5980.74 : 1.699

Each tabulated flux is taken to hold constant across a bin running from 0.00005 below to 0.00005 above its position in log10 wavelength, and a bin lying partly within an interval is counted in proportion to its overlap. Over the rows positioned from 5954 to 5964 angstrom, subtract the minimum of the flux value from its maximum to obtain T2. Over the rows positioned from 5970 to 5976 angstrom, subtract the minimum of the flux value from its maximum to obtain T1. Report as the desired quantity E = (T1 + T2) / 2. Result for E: 0.46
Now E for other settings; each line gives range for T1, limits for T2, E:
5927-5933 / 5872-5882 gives 0.22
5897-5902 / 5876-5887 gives 0.34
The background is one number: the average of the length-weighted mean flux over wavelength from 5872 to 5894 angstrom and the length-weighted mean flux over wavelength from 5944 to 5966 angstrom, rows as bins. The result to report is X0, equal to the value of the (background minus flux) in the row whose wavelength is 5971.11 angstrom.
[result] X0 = -0.20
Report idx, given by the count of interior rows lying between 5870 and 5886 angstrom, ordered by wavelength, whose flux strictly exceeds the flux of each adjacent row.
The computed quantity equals 4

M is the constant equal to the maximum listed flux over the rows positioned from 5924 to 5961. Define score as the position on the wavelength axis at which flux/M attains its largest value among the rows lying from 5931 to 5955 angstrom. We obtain 5942.31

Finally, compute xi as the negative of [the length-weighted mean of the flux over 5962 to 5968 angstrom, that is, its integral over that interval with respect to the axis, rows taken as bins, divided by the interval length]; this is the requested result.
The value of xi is -1.62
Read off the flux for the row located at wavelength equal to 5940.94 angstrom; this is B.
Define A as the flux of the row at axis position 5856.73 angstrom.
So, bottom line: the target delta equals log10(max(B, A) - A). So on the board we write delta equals -0.7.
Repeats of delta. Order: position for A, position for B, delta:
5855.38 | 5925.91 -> -2.5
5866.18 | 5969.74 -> -0.4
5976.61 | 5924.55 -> -0.4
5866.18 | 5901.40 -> -0.8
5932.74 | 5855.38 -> -0.8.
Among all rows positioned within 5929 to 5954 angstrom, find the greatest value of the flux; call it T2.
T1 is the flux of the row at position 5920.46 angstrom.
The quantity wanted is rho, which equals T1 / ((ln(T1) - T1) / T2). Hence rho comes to -2.41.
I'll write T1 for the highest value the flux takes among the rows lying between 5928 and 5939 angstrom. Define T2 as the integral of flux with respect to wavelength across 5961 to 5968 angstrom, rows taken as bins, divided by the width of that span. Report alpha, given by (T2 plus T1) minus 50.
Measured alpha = -46.7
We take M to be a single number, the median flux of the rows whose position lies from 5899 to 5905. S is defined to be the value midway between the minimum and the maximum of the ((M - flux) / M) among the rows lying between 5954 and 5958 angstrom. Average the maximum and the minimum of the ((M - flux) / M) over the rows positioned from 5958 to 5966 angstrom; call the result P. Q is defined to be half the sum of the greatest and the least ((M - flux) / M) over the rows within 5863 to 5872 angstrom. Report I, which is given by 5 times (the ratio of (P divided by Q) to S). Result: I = -50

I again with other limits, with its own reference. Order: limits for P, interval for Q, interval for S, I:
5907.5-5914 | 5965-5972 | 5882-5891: -58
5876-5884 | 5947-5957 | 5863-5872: 38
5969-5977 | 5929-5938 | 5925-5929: -462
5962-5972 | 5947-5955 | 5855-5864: -29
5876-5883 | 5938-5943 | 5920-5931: -216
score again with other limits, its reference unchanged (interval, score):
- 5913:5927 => 5924.55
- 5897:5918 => 5910.92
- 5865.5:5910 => 5885.12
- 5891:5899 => 5897.33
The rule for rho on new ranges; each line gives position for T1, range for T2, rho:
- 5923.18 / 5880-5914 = -2.41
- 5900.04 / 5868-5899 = -2.34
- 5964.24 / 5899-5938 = -2.56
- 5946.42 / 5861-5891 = -2.22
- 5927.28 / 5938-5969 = -2.68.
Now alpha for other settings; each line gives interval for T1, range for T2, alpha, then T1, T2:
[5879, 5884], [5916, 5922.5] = -46.8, 1.62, 1.62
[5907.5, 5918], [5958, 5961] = -46.7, 1.72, 1.55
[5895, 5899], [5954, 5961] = -47.0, 1.512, 1.46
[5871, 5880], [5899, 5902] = -46.8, 1.689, 1.48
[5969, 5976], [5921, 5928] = -46.5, 1.852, 1.69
